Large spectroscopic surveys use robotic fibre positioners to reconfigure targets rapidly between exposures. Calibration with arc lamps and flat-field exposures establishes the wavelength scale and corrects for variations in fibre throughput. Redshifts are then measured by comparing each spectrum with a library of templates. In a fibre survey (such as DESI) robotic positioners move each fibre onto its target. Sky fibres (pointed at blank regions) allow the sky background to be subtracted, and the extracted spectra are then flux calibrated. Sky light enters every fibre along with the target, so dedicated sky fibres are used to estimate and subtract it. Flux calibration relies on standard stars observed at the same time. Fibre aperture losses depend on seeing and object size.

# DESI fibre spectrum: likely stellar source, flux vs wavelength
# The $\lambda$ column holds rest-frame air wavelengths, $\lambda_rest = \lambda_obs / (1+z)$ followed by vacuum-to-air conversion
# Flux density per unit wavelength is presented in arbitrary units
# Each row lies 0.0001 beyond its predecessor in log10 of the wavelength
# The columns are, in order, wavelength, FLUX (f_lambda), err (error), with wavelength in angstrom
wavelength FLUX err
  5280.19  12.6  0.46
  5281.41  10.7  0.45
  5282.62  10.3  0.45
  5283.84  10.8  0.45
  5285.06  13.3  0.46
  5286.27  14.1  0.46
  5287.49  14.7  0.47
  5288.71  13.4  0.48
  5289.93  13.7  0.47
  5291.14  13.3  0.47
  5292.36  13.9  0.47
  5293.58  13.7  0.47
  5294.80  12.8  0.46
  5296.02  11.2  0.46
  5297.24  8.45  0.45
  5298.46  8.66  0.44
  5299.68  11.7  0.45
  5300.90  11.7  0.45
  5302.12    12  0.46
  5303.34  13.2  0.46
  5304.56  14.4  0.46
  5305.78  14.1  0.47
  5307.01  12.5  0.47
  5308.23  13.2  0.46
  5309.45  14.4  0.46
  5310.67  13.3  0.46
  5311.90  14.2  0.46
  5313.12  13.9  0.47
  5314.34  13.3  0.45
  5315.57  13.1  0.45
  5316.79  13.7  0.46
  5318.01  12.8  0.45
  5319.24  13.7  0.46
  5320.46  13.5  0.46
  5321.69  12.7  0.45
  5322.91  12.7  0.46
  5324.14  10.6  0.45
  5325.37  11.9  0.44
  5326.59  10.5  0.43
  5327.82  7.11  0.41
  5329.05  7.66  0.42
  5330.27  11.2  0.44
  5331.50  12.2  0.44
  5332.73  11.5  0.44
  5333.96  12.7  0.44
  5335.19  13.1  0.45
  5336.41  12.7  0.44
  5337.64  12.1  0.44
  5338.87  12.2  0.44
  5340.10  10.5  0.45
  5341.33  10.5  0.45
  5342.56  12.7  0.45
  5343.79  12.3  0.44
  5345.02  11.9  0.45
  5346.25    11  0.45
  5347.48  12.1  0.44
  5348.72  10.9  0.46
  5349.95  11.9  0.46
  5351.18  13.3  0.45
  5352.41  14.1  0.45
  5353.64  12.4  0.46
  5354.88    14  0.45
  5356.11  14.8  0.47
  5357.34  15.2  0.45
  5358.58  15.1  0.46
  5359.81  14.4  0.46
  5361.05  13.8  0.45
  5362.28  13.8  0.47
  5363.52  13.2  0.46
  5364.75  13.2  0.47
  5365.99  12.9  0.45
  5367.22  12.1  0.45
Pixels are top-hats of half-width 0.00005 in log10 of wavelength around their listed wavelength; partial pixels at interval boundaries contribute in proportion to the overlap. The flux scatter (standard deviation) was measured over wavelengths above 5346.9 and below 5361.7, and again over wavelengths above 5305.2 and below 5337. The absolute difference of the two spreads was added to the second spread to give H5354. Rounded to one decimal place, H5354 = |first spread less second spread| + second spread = 2.2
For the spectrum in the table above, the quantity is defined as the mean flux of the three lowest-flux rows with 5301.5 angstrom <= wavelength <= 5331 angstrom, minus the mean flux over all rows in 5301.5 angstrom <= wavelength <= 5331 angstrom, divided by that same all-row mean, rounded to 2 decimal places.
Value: -0.33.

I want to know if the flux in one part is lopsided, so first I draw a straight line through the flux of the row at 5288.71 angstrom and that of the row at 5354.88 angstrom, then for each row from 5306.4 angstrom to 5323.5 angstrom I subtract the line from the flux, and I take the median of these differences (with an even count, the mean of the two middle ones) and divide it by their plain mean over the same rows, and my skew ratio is 1.1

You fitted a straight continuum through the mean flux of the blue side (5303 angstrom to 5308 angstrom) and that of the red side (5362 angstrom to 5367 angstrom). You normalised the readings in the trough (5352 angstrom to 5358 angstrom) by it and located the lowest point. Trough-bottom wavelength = 5353.64 angstrom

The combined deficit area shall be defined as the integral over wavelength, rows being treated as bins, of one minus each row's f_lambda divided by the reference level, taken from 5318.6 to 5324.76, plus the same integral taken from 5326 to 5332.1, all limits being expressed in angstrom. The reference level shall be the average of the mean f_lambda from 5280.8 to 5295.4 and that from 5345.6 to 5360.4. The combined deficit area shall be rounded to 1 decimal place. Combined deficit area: 1.8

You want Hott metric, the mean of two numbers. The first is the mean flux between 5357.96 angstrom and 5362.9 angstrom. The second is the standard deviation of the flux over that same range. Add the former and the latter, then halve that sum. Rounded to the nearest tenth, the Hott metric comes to 7.4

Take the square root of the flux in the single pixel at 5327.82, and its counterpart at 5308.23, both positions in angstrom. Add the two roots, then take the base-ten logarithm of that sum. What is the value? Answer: 0.799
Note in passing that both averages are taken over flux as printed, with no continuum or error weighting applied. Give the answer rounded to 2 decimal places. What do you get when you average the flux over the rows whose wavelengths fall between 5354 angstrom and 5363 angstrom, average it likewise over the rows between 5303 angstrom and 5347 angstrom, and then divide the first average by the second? 1.17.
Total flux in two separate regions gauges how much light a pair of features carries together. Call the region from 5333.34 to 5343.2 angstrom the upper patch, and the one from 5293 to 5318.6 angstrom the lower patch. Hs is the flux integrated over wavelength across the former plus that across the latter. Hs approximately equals 444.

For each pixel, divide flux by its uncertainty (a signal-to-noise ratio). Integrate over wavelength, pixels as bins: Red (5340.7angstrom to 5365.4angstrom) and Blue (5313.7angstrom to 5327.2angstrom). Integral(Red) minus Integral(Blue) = 330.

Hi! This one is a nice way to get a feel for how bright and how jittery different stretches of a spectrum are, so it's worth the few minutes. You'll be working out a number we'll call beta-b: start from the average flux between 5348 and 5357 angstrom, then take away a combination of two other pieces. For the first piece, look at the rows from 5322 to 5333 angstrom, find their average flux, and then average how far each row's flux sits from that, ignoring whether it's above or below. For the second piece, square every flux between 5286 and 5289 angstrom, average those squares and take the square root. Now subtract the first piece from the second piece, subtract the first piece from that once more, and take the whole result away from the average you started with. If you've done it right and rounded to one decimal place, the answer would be 1.9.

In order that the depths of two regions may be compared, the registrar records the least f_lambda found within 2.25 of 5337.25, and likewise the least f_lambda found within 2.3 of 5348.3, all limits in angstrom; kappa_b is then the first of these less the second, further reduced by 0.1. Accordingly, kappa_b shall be 1.1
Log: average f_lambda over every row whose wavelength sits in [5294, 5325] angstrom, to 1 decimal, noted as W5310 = 12.6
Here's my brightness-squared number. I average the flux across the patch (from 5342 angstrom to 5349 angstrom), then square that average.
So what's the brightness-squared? 140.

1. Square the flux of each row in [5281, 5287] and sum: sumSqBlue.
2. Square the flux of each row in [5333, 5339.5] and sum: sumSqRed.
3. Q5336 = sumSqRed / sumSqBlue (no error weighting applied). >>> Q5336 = 1.1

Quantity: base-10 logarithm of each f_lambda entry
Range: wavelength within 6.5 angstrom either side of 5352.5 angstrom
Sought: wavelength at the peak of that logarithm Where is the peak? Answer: 5357.34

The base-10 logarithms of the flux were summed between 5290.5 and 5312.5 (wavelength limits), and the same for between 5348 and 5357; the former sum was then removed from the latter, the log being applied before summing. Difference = -12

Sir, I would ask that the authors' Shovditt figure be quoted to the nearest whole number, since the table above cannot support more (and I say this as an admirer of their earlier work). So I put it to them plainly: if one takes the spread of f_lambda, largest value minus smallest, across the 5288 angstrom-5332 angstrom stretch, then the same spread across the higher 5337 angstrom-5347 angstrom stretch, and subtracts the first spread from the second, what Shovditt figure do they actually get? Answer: -5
